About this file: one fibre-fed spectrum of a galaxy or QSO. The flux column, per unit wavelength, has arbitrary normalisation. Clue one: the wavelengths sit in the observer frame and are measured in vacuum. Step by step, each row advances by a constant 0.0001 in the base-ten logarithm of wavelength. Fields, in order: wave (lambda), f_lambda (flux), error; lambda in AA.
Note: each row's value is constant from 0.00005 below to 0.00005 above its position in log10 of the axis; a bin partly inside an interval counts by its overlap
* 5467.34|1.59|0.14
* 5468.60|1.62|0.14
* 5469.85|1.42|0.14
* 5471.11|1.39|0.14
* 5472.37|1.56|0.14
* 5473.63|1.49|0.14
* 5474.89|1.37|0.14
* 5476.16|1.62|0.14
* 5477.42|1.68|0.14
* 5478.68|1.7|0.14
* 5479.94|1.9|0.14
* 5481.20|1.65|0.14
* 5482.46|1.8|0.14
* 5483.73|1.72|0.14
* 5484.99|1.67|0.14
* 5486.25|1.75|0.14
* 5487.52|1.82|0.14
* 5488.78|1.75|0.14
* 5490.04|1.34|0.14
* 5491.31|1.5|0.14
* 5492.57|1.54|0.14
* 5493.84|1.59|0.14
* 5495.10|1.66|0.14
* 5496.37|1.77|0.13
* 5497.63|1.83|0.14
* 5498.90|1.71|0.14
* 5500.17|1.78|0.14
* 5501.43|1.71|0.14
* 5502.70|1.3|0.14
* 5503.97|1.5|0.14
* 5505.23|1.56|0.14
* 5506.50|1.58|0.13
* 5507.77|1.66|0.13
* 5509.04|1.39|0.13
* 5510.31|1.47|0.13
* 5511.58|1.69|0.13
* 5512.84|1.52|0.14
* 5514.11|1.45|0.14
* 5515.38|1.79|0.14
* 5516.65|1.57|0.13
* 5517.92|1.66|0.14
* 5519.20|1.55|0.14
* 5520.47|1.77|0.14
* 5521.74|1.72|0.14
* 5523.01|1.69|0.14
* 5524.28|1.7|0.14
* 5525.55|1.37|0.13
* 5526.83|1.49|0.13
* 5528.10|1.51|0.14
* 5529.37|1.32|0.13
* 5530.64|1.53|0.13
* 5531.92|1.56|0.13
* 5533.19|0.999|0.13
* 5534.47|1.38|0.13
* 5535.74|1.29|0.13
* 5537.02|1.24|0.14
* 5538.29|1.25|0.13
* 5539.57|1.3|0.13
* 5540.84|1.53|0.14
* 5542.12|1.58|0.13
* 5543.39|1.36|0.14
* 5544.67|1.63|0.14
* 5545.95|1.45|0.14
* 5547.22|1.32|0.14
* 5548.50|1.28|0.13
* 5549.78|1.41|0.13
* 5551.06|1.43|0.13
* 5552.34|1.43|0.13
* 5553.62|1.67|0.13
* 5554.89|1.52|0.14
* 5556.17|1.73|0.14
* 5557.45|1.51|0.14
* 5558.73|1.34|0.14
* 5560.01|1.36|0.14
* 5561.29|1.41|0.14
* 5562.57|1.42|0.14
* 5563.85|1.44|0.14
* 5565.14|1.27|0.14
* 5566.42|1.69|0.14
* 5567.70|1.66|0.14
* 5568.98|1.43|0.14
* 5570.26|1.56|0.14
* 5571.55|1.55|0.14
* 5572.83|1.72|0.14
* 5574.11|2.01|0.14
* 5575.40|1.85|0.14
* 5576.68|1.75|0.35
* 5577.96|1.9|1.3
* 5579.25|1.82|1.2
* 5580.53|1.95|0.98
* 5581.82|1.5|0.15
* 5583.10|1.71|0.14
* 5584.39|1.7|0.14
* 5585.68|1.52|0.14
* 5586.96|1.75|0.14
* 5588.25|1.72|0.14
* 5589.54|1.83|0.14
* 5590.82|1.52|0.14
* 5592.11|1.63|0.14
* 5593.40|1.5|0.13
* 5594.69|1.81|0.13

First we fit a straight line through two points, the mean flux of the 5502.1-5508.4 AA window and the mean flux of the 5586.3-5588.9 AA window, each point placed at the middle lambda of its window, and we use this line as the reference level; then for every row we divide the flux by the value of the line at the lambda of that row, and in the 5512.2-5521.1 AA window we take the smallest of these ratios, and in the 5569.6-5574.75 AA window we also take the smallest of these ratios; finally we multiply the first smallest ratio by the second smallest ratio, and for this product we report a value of 0.86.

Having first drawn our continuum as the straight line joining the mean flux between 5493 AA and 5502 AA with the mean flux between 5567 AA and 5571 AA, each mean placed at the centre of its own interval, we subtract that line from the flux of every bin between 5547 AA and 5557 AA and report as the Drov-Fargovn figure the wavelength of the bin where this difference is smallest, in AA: 5548.50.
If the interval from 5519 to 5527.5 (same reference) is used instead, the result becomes 5525.55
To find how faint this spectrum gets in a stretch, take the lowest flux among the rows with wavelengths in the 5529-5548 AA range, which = 0.999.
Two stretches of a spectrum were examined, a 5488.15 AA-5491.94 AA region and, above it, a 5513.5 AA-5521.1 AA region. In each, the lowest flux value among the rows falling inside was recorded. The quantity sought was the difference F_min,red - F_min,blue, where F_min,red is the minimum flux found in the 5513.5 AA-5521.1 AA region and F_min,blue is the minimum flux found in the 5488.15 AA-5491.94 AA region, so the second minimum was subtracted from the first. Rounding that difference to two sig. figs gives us 0.11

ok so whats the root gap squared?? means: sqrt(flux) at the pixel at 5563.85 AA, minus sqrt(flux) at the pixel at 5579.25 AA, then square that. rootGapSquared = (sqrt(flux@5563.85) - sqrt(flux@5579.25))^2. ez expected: 0.0222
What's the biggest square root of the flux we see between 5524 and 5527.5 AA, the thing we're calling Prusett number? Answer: 1.30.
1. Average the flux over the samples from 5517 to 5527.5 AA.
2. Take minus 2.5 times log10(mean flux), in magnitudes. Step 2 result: -0.52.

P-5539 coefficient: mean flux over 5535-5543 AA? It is 1.37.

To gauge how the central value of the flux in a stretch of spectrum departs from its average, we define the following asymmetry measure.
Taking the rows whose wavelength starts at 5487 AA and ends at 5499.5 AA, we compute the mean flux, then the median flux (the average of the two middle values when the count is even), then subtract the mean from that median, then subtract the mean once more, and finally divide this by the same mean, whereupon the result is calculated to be -0.98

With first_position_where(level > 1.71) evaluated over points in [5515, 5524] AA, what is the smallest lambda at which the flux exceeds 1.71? 5515.38 AA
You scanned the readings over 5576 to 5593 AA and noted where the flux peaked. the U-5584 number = 5580.53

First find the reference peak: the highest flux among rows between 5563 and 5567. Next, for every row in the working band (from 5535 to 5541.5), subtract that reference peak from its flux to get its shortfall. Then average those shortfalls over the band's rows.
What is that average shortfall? -0.37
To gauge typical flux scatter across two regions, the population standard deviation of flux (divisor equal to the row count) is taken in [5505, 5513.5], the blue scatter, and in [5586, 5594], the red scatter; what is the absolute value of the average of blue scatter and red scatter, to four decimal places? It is 0.1085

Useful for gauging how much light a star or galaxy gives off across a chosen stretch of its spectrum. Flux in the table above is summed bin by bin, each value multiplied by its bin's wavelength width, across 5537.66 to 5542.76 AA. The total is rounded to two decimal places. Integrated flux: 7.22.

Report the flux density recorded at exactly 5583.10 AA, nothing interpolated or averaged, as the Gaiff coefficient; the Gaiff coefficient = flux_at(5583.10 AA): 1.71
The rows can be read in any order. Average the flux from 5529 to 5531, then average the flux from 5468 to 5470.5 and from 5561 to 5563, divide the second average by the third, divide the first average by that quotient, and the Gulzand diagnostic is 1.33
